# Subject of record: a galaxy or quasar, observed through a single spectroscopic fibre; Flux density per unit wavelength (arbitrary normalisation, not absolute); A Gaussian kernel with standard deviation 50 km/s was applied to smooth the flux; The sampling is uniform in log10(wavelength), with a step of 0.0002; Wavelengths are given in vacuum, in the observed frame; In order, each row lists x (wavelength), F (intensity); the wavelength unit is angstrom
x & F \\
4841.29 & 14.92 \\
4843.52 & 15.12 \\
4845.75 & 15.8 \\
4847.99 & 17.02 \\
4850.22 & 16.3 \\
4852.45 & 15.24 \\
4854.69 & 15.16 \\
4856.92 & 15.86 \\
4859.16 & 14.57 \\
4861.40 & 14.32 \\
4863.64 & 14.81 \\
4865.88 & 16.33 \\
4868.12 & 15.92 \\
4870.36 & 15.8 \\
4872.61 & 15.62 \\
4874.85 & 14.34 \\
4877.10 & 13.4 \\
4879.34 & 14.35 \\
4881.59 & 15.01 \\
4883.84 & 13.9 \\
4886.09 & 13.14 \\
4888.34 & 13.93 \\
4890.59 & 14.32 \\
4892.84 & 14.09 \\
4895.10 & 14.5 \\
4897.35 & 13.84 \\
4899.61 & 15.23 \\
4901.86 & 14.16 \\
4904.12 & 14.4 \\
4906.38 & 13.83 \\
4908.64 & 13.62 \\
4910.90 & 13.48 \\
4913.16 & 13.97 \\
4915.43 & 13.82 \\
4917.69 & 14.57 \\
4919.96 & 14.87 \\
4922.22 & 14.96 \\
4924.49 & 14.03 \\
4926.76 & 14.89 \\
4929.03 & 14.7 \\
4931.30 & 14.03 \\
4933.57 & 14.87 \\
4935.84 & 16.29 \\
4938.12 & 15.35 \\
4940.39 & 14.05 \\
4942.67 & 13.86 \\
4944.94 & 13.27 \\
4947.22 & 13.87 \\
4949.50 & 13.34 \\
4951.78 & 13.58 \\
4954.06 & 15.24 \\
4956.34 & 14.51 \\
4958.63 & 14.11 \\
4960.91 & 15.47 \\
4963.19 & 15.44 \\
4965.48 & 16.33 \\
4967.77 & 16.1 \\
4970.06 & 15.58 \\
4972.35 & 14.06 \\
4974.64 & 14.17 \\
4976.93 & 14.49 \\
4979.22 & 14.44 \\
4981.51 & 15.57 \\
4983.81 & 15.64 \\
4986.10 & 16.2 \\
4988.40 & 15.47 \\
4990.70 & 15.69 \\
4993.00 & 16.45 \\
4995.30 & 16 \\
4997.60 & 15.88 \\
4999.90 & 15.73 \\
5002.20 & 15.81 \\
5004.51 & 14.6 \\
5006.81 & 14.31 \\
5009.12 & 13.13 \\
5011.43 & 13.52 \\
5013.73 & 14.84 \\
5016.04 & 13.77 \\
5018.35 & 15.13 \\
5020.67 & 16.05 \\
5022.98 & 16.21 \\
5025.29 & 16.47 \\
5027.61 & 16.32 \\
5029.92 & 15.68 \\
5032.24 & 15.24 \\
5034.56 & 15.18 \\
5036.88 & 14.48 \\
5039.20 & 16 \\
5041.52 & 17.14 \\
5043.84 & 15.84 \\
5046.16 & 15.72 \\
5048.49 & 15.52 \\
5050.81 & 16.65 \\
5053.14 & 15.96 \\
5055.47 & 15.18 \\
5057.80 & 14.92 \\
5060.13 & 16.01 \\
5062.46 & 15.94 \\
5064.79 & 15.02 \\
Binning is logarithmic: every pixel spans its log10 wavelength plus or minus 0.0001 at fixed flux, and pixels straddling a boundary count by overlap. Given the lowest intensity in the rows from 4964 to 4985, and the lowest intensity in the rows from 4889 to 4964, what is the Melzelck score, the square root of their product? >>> 13.7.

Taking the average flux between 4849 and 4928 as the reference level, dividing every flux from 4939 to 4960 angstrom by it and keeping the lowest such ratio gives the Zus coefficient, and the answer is 0.910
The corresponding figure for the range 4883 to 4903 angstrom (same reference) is 0.901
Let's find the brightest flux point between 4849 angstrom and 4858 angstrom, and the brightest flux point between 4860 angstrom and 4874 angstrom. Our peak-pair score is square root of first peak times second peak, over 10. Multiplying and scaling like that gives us 1.63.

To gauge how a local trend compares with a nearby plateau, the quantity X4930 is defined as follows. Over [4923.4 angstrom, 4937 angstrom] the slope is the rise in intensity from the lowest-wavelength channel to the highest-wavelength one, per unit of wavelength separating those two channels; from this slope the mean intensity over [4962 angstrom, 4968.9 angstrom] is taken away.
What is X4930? -15.8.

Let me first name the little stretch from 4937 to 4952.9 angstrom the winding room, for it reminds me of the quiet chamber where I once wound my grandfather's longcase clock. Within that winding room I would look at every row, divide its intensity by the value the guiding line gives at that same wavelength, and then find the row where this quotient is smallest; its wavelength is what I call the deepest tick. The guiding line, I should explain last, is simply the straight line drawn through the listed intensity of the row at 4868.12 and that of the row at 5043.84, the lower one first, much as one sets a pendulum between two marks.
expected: 4944.94 angstrom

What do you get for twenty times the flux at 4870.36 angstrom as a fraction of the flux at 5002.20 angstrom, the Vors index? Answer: 20.0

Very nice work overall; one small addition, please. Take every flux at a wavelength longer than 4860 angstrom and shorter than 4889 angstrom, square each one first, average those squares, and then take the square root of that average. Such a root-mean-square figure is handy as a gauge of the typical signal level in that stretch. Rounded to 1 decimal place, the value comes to 14.7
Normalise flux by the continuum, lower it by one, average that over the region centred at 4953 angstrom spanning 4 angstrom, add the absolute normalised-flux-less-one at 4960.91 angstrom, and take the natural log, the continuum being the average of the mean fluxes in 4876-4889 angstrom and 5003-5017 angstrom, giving -2.0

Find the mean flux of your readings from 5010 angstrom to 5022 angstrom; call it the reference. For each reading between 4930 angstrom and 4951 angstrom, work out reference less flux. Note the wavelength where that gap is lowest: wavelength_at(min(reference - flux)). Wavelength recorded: 4935.84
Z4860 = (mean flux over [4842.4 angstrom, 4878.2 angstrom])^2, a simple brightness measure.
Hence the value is 236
